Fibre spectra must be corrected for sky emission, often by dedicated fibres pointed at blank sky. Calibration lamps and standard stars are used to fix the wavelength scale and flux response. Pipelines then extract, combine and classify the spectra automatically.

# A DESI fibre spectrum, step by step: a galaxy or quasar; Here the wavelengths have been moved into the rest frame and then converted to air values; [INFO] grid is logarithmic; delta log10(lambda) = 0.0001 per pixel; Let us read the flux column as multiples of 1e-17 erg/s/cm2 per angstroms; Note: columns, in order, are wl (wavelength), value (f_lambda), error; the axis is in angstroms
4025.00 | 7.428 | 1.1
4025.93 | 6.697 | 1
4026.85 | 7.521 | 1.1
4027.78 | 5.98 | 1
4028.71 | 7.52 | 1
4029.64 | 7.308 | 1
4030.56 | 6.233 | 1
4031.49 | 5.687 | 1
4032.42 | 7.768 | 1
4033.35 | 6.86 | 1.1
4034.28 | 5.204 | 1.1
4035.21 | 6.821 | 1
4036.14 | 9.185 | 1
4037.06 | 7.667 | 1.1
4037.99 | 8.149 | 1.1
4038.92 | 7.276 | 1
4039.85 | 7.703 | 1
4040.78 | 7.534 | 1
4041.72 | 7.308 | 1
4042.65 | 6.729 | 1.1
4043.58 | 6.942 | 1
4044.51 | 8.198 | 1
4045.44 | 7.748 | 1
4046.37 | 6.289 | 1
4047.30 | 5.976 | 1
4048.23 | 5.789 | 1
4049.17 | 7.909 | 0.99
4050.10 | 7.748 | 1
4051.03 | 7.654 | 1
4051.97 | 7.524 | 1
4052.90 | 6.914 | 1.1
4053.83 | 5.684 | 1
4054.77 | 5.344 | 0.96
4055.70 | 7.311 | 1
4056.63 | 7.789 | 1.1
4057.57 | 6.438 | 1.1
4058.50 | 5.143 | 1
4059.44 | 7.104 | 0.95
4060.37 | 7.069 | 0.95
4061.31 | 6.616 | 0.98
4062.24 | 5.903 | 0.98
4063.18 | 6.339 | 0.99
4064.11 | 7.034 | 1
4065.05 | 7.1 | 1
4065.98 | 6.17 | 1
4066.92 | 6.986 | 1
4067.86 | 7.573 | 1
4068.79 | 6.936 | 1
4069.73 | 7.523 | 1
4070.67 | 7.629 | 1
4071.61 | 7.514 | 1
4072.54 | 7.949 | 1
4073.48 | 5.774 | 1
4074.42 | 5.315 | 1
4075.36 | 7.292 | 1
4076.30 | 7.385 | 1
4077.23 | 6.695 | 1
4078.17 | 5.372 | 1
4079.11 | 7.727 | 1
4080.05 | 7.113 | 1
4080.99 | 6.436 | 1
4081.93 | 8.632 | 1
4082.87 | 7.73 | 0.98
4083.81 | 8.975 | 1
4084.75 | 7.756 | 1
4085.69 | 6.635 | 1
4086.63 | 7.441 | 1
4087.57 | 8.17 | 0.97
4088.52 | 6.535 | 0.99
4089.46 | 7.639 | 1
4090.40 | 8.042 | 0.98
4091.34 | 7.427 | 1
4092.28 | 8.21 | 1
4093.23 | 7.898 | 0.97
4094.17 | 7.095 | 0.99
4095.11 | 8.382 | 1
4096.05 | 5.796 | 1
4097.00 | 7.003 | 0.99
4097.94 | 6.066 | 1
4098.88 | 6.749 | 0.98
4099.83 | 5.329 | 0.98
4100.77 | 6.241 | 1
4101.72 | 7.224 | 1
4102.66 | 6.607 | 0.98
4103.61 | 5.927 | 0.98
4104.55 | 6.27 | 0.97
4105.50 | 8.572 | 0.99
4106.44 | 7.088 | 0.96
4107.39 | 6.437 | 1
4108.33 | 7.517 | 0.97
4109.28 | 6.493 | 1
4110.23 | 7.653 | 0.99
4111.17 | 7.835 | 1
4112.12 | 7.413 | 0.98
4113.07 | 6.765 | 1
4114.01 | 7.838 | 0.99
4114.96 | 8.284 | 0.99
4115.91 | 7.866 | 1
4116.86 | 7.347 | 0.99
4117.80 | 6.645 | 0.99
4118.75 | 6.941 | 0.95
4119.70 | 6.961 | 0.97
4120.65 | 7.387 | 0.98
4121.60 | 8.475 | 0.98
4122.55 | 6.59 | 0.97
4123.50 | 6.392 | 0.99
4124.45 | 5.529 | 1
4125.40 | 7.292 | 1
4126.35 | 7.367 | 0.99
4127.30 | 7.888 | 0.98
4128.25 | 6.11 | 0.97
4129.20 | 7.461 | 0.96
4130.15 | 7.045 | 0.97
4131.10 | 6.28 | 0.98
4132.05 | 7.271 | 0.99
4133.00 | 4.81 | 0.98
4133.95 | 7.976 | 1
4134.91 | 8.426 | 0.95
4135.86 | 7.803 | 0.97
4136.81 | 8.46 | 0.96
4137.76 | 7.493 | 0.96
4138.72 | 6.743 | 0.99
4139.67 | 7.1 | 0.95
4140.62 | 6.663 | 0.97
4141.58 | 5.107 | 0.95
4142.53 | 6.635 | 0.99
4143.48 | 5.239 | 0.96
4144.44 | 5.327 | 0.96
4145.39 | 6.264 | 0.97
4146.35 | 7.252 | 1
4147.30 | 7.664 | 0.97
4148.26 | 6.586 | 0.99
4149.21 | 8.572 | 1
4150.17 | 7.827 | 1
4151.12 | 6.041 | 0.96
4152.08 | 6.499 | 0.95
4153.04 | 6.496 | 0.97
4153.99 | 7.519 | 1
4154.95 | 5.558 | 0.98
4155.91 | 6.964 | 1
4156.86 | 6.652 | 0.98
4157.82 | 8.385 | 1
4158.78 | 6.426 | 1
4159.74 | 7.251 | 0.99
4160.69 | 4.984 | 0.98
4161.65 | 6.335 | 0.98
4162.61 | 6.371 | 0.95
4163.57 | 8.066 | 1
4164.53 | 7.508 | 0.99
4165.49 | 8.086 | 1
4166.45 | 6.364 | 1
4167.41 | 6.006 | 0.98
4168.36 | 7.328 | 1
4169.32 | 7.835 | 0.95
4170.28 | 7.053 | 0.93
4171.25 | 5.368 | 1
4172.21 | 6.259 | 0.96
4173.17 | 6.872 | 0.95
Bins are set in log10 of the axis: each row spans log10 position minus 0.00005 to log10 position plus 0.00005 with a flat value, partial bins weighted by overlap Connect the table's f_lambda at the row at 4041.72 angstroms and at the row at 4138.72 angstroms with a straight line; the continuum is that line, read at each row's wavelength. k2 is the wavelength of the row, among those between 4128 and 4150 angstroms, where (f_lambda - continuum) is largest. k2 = 4149.21 angstroms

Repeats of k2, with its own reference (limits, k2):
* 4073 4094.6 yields 4083.81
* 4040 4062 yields 4044.51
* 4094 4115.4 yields 4105.50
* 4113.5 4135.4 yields 4134.91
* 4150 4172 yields 4157.82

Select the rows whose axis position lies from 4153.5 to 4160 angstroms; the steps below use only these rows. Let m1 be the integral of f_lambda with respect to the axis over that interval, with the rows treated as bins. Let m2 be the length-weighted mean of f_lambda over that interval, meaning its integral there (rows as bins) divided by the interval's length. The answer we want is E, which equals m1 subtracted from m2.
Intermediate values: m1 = 45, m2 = 6.95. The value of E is -38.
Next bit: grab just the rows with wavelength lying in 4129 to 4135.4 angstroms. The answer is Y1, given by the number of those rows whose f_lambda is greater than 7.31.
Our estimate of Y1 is 3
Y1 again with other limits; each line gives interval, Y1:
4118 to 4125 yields 2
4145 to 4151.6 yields 3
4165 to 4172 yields 3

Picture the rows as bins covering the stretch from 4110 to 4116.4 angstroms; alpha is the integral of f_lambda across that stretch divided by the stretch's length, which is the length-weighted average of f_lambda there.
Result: 7.7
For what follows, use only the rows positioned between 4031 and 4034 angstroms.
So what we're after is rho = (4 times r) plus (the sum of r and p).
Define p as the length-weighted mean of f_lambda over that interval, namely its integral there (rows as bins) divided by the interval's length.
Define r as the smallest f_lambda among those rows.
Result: 35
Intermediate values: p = 6.66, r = 5.687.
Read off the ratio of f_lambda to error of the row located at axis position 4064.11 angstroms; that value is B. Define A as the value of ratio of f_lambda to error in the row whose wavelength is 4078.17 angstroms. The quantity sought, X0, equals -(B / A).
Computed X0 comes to -1.31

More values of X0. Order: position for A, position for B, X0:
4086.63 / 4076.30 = -0.99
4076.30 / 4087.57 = -1.14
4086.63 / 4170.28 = -1.02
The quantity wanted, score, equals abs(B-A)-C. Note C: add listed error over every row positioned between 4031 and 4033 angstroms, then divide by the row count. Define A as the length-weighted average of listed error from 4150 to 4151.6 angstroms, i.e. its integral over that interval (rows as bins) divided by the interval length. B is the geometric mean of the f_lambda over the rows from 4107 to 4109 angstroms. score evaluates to 5.0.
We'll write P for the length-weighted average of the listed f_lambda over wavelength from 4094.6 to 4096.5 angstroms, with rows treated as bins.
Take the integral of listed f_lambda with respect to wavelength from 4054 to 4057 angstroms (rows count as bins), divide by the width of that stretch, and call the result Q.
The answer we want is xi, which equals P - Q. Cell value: 0.45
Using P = 7.1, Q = 6.67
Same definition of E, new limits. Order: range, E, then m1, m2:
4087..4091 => -23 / 30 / 7.58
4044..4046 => -8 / 16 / 7.89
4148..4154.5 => -39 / 46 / 7.09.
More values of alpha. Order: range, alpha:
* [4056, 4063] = 6.6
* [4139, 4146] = 6.1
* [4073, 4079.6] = 6.5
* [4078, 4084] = 7.5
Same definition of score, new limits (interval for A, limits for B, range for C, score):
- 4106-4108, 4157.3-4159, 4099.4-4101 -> 5.4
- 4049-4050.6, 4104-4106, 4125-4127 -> 5.3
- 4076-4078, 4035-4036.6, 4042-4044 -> 5.9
